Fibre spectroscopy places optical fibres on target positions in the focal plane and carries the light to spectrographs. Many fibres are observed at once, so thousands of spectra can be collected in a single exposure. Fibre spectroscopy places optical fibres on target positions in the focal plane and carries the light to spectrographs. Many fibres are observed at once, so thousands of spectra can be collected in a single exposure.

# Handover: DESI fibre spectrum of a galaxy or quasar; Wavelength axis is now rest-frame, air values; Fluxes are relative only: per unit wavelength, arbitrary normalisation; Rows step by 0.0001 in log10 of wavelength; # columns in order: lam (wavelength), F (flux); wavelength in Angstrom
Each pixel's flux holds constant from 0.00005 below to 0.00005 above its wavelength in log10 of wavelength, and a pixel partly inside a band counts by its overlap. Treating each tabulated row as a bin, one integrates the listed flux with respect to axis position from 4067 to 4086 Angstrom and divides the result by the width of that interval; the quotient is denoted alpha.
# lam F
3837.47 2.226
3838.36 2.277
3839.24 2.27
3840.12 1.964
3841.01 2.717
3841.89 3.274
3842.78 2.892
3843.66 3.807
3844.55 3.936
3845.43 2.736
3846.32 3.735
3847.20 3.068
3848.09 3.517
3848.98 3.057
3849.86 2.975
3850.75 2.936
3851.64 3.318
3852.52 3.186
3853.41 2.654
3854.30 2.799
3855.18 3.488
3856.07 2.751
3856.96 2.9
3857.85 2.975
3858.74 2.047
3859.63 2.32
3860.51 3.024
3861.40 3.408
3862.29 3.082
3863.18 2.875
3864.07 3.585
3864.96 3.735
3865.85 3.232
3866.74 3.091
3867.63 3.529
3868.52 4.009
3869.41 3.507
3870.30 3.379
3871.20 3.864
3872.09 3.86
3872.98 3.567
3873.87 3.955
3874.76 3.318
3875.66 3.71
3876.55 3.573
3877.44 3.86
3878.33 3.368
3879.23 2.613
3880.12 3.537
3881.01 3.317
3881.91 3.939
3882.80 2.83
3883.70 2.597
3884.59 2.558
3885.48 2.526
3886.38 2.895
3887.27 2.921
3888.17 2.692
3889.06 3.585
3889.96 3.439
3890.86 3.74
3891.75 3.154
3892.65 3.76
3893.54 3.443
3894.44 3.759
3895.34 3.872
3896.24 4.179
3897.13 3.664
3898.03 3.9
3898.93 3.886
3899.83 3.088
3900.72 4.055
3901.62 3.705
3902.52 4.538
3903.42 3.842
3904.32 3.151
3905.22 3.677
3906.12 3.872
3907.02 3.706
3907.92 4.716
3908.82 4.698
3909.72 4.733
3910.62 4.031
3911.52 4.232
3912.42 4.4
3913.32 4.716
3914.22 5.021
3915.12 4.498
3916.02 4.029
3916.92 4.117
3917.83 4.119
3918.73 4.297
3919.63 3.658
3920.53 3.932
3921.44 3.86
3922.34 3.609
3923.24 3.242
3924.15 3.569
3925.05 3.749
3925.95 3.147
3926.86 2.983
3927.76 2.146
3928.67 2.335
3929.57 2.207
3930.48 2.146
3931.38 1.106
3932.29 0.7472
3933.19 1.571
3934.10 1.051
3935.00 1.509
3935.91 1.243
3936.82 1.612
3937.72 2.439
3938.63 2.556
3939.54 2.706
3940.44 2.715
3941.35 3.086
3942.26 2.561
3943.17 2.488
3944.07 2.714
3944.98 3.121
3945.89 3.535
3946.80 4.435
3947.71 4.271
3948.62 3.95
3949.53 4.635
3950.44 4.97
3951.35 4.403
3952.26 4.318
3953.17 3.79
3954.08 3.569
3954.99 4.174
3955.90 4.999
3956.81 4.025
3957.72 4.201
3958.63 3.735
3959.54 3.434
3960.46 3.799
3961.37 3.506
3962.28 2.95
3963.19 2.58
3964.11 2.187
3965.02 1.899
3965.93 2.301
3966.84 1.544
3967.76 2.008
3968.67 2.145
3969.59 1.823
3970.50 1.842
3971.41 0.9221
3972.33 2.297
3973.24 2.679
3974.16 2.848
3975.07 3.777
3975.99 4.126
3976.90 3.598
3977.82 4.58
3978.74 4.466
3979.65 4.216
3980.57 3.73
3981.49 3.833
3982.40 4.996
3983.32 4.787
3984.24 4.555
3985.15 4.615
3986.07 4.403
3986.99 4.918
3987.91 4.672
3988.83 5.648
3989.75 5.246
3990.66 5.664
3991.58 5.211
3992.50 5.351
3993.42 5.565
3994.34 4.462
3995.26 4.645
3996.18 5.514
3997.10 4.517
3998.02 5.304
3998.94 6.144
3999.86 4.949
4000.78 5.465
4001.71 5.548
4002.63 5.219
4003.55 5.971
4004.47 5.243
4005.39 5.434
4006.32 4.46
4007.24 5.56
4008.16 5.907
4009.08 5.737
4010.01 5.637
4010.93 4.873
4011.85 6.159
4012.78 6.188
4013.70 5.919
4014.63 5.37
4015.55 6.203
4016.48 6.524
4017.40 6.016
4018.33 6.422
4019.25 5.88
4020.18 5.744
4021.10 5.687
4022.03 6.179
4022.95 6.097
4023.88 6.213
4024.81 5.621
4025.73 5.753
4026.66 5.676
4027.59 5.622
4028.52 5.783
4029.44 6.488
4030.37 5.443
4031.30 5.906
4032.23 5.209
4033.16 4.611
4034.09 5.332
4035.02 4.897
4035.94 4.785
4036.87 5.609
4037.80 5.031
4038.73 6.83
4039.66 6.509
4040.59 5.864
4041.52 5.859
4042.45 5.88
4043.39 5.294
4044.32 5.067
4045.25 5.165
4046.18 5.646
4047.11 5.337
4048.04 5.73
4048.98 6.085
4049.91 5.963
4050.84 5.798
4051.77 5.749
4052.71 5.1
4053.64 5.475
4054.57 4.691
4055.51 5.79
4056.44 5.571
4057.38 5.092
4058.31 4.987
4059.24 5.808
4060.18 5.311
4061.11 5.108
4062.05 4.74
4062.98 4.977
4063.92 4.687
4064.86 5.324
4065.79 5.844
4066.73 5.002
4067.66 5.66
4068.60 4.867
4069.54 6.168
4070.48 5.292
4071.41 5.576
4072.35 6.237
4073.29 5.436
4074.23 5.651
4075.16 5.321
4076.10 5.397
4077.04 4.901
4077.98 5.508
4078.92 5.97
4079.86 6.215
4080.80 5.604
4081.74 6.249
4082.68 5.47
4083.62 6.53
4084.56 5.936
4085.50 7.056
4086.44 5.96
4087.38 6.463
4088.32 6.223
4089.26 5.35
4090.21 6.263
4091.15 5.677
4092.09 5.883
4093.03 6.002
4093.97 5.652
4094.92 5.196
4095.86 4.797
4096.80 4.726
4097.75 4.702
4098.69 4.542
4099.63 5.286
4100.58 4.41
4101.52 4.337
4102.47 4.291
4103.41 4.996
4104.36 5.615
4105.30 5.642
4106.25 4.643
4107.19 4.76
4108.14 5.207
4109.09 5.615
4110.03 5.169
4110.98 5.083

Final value 5.7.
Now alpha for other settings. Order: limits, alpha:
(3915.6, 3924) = 3.9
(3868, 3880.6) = 3.6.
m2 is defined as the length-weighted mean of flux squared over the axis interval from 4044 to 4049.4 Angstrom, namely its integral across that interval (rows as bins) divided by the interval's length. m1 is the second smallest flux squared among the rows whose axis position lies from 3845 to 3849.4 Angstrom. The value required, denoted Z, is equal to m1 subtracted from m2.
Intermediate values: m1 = 9.3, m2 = 30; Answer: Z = 21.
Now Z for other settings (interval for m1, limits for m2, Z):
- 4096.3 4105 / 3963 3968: -14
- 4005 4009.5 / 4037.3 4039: 5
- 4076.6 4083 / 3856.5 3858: -21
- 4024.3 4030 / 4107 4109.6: -4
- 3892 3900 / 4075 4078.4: 16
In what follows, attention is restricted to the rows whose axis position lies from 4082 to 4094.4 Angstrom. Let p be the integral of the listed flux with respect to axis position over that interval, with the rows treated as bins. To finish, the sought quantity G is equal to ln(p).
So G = 4.3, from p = 75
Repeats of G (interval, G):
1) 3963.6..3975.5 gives 3.3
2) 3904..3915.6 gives 3.9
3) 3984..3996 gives 4.1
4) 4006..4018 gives 4.2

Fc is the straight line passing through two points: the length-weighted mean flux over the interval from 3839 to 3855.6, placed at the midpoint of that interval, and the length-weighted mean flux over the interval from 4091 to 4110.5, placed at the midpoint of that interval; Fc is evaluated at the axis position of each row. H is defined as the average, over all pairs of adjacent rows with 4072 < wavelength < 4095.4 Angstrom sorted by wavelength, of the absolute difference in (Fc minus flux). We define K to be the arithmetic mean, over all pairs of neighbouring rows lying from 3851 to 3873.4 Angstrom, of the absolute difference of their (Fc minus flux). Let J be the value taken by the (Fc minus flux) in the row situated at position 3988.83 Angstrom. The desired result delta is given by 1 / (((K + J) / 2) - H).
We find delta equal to -0.9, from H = 0.56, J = -1.4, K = 0.380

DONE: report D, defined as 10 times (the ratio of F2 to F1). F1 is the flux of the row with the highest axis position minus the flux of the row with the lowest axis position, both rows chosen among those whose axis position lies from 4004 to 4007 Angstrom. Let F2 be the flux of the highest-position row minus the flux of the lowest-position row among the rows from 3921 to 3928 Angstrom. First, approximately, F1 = -0.8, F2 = -1.7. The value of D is 22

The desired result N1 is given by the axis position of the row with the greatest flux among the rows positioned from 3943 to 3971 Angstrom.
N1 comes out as 3955.90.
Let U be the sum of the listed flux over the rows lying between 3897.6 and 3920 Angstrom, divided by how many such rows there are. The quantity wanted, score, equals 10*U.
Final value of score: 41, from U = 4.1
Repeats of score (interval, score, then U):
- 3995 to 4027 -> 57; 5.7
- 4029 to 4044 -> 56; 5.6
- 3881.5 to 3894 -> 31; 3.1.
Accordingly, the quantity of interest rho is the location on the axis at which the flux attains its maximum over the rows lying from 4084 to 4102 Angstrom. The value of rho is 4085.50 Angstrom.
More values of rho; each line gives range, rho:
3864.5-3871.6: 3868.52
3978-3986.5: 3982.40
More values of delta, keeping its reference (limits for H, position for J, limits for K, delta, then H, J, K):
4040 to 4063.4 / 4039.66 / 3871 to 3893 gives -0.9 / 0.36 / -1.9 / 0.406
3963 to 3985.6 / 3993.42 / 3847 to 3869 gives -1.1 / 0.46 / -1.3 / 0.379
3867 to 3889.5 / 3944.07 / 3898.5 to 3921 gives 2.7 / 0.40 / 1.1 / 0.422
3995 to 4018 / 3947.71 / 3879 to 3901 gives -1.7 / 0.61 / -0.4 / 0.413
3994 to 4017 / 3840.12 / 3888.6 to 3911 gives 6.4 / 0.59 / 1.1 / 0.435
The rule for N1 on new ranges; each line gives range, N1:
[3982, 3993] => 3990.66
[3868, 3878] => 3868.52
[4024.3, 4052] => 4038.73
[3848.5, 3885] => 3868.52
